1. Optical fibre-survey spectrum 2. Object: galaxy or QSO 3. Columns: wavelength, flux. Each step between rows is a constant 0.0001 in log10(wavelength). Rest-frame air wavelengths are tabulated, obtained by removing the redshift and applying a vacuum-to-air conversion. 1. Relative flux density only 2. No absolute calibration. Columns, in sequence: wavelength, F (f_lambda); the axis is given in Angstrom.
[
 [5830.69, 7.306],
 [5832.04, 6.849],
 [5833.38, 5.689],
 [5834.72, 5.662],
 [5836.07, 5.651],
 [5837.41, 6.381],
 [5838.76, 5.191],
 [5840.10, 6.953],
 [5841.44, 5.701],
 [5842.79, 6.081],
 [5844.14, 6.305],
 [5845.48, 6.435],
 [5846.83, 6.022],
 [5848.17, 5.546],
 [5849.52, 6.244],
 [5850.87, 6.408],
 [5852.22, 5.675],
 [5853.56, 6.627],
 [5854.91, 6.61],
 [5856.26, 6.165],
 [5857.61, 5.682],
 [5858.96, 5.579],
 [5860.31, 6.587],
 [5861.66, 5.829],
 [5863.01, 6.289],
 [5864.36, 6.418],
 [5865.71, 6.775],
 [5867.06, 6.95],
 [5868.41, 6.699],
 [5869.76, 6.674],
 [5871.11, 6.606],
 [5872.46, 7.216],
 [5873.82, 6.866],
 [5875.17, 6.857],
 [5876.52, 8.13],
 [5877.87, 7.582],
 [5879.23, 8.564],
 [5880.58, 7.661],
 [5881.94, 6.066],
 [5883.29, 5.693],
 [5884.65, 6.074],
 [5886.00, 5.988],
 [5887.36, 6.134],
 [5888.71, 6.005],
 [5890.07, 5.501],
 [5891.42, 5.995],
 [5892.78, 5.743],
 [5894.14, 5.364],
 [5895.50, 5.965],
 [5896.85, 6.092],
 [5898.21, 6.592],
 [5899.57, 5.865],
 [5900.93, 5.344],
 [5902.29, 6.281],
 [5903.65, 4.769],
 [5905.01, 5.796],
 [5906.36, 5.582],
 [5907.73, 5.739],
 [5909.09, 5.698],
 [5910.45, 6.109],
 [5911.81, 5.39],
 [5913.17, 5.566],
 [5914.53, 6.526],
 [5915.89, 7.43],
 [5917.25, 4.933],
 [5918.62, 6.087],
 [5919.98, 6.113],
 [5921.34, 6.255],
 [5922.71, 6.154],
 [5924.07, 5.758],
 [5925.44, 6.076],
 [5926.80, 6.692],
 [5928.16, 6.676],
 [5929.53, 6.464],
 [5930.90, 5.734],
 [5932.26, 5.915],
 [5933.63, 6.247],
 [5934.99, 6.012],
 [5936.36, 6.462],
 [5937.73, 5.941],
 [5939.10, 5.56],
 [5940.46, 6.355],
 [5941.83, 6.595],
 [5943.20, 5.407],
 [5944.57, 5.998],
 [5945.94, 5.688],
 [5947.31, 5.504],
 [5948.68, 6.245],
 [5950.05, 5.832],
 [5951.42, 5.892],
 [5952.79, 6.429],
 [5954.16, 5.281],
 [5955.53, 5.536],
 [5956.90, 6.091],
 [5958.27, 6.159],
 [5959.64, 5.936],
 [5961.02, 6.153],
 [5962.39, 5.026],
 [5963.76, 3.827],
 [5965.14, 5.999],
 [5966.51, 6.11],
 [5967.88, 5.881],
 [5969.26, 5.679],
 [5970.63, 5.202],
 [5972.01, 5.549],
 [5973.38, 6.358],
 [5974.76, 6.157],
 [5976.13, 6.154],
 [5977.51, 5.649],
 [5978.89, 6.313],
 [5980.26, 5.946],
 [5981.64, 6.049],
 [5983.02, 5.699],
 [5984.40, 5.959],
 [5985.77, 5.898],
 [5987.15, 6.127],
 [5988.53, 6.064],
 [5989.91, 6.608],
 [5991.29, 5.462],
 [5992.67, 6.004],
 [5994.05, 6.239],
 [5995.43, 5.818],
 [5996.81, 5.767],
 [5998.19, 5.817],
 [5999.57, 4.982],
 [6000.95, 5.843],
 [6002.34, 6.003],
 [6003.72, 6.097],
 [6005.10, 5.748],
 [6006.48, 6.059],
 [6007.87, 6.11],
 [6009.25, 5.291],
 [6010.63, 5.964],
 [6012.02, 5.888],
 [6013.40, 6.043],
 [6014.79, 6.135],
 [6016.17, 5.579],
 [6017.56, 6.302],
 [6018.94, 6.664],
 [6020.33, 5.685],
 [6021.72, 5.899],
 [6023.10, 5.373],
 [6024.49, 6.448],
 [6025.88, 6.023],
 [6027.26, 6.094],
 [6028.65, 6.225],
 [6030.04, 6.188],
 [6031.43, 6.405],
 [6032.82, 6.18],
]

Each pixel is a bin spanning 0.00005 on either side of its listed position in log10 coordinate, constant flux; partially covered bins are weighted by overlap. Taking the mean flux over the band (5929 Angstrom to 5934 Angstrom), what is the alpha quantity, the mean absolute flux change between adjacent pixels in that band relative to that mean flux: 0.068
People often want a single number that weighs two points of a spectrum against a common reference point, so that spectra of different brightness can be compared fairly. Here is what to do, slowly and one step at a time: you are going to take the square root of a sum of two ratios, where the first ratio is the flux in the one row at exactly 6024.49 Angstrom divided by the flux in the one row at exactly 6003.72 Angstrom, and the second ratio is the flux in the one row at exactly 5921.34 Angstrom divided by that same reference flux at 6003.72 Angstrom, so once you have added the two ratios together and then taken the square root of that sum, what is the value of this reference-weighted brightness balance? 1.44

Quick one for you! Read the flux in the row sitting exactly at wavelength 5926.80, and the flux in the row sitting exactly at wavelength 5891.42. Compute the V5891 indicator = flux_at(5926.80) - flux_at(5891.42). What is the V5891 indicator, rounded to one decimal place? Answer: 0.7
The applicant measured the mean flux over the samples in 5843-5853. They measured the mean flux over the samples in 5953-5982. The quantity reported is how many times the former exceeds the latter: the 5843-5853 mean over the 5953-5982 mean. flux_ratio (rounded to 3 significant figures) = 1.06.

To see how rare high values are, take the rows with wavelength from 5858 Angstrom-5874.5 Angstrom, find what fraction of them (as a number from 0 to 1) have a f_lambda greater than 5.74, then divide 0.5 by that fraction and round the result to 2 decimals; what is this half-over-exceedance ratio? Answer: 0.55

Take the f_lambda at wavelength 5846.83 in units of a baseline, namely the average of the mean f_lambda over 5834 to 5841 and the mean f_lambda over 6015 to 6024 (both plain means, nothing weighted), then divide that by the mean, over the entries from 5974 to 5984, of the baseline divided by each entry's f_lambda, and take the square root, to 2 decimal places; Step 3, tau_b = 1.01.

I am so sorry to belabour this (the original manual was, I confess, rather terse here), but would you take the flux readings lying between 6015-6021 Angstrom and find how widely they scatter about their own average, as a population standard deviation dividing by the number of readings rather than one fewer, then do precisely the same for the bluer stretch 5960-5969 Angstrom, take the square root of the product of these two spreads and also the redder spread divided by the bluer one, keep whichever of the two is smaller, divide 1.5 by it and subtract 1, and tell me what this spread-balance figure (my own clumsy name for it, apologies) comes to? 1.8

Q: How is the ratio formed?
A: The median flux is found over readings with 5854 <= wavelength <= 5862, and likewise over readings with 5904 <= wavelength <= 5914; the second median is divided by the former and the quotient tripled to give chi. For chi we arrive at 2.85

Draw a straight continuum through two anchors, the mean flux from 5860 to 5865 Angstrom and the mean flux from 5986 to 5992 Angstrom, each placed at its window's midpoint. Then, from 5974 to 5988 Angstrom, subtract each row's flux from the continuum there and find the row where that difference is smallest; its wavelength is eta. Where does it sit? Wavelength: 5978.89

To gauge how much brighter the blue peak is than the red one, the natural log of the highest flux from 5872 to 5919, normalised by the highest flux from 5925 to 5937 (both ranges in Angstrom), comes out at 0.25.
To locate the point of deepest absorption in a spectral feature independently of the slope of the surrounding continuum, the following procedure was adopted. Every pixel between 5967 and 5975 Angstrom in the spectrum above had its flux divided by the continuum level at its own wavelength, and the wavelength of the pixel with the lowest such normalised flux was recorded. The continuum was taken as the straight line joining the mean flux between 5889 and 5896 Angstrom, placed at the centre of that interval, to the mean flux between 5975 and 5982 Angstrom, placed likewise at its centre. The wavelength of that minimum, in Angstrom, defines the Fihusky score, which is 5970.63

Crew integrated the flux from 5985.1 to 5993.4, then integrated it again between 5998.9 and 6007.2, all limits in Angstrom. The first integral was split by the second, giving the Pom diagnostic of 1.04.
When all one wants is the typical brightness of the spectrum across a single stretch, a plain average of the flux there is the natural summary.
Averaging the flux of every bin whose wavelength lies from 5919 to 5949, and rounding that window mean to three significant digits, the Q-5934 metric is 6.08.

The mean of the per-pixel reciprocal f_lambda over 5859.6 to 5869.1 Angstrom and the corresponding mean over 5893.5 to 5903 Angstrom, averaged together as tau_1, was 0.162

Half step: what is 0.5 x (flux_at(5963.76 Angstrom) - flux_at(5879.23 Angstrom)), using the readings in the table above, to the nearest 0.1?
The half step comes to -2.4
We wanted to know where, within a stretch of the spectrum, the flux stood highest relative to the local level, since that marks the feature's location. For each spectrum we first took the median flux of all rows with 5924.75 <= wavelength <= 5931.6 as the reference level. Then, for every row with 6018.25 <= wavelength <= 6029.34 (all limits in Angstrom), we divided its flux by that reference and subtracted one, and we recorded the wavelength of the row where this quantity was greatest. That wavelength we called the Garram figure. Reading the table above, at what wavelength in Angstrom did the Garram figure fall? 6018.94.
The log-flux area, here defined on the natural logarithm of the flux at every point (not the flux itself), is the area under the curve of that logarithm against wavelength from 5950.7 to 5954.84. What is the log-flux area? 7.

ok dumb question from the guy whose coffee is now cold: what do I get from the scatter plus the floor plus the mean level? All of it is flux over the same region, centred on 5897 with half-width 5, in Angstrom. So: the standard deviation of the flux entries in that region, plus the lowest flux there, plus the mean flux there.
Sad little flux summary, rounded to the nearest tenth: 11.6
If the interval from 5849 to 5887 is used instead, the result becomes 12.9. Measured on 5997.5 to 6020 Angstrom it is 11.3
